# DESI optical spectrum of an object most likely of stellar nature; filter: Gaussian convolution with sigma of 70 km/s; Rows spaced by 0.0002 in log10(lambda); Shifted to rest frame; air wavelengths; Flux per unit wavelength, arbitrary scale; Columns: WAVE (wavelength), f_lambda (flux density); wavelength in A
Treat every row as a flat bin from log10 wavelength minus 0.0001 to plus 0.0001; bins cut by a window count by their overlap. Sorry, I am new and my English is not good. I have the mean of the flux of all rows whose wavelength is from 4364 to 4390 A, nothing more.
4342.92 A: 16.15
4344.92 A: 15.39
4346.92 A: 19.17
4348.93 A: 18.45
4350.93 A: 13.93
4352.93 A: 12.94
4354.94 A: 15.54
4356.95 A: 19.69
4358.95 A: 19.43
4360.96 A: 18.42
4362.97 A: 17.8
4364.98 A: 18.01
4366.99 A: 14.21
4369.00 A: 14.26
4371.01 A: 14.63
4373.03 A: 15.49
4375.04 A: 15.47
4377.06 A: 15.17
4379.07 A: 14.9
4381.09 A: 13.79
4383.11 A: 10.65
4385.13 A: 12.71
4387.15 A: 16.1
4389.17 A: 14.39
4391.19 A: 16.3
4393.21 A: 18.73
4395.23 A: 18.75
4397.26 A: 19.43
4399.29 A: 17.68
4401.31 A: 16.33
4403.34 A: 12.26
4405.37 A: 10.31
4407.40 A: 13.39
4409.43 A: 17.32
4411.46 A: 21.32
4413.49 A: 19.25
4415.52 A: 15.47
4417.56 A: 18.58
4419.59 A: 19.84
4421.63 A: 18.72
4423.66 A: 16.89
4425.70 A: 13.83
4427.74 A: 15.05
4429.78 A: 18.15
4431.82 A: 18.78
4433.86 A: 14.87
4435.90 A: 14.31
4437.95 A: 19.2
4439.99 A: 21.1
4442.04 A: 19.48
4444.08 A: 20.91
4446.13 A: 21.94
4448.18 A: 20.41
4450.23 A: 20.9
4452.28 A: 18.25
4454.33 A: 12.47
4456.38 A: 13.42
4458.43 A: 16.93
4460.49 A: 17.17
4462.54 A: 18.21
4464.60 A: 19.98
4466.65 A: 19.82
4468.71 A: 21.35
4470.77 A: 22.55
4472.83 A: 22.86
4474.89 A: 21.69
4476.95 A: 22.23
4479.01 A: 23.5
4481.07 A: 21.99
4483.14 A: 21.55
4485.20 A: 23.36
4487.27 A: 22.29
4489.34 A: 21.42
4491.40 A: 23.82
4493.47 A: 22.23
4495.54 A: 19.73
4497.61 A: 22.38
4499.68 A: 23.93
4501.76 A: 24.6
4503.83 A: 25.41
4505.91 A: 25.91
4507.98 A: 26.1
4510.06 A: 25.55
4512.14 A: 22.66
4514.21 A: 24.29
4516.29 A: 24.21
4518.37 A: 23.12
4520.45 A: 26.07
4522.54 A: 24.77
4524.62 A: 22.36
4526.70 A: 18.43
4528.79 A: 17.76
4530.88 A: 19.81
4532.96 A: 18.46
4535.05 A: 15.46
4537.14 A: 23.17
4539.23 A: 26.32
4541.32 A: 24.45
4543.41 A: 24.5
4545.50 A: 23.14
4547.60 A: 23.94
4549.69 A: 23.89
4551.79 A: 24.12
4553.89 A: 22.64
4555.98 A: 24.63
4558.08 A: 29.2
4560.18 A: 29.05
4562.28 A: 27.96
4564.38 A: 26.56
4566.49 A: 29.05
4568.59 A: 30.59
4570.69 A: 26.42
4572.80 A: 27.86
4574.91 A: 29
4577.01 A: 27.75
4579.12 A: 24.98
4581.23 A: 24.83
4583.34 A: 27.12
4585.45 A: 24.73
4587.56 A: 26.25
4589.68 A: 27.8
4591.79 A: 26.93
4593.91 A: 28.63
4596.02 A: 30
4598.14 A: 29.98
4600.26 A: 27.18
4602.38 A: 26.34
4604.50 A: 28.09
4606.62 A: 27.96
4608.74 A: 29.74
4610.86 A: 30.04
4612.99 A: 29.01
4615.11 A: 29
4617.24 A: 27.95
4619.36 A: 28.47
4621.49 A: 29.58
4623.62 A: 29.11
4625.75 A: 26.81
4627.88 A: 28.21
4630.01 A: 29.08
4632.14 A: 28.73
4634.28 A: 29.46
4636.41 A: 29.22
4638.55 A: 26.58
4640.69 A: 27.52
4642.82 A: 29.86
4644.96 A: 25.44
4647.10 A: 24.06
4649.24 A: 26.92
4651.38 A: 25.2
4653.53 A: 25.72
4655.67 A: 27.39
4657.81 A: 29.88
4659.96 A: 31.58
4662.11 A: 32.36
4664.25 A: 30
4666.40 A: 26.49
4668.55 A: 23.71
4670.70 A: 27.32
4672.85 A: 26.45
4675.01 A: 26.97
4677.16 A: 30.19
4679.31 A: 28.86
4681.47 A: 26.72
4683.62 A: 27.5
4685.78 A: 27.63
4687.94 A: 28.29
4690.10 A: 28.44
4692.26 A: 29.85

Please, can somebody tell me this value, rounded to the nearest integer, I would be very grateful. 15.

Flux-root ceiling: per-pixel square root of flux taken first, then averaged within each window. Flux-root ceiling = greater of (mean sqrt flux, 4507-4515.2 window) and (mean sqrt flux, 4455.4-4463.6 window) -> 5.0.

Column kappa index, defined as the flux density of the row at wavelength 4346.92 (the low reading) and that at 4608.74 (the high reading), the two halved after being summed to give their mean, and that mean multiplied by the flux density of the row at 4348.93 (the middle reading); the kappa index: 451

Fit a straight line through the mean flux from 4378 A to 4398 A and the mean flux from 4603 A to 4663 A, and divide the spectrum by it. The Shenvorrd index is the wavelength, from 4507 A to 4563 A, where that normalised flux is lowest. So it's 4535.05 A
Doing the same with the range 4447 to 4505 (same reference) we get 4454.33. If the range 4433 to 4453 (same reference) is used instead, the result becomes 4435.90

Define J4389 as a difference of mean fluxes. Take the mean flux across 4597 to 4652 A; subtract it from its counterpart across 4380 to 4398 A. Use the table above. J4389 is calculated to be -12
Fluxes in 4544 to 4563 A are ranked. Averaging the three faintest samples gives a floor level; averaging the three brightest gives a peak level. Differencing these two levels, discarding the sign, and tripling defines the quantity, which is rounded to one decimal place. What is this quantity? 16.5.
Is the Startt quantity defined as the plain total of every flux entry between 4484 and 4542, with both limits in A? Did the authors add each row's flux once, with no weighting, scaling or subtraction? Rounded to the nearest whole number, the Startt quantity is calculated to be 638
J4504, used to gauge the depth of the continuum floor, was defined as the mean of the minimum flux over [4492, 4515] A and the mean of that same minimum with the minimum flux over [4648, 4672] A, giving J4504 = 21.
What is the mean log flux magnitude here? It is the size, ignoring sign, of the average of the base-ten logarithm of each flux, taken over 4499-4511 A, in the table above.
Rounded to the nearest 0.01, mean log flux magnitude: 1.40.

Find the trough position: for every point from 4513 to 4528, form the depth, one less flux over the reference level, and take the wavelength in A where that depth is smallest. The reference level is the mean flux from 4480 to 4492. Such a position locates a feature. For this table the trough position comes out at 4520.45 A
